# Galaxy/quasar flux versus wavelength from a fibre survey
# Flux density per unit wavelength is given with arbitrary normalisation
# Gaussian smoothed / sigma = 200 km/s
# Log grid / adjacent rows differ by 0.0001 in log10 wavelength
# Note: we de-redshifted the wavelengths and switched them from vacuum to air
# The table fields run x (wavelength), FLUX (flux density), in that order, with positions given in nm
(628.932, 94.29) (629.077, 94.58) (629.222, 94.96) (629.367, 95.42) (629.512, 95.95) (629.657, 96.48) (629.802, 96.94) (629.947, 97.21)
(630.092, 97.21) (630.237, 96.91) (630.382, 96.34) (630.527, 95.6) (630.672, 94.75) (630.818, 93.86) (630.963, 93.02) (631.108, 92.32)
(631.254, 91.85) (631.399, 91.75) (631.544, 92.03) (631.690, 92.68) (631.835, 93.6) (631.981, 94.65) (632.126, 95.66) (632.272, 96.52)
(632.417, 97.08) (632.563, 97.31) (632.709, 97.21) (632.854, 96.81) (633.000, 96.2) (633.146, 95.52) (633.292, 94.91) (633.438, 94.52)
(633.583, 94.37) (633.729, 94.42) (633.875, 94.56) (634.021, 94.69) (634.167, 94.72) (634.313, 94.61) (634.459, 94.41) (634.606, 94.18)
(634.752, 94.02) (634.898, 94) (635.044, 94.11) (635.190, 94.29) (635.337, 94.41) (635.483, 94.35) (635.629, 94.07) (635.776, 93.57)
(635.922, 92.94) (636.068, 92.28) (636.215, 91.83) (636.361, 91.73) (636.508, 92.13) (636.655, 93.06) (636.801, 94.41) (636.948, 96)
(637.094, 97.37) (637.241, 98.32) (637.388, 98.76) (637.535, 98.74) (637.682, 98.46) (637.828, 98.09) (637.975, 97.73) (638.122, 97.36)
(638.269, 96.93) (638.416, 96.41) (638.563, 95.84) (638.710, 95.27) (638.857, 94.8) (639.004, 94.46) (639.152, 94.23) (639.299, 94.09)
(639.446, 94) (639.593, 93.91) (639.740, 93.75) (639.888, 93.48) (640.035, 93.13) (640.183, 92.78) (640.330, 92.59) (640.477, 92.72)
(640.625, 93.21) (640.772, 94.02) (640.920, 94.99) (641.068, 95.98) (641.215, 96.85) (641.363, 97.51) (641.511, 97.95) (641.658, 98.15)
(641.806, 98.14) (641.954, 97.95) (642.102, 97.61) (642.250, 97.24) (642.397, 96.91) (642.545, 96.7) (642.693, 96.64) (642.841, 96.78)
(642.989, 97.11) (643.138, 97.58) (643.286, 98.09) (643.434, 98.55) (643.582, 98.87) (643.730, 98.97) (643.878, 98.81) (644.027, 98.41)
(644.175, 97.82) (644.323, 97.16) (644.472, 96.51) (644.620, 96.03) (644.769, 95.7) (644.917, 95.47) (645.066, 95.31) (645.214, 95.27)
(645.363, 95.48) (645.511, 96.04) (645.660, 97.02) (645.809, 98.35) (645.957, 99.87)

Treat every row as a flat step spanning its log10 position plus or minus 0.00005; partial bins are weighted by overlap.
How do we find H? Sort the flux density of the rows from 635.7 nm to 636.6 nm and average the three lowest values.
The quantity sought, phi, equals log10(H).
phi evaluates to 1.96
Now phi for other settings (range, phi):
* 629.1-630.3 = 1.98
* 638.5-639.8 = 1.97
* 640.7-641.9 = 1.98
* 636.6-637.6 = 1.98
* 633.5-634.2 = 1.98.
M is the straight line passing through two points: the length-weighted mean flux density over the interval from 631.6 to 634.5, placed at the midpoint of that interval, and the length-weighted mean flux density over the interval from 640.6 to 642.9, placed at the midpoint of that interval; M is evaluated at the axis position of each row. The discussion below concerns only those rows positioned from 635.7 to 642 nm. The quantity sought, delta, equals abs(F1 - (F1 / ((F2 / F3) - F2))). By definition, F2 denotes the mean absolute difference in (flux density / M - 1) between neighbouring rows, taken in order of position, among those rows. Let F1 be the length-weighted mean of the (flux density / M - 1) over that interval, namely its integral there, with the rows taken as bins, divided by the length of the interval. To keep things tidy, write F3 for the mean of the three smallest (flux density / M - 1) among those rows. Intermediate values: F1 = -0.010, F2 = 0.0052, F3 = -0.041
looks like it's 0.090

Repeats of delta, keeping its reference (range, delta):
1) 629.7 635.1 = 0.017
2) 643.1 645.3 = 0.002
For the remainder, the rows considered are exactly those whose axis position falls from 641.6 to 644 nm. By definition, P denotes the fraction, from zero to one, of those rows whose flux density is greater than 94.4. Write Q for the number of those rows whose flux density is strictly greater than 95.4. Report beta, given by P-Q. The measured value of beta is -15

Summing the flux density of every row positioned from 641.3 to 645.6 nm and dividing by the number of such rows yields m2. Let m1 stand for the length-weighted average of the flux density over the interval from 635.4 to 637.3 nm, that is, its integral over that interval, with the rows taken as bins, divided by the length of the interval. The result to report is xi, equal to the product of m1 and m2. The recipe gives 9137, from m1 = 94.0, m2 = 97.2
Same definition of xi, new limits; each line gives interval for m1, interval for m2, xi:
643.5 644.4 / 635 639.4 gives 9361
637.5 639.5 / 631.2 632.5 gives 9037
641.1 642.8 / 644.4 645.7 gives 9340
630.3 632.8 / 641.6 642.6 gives 9220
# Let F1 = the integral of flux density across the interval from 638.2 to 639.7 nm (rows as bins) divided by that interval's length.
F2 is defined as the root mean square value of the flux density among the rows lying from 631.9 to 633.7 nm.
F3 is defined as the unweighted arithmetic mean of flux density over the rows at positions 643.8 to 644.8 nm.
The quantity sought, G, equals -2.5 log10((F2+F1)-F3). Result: -4.93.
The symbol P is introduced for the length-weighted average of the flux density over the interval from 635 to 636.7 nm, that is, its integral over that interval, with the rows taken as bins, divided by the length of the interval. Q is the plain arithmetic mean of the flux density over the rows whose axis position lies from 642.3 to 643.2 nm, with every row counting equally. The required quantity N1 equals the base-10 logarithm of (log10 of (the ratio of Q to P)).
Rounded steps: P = 93.2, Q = 97.0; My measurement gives -1.8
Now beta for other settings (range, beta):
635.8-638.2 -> -8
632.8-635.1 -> -2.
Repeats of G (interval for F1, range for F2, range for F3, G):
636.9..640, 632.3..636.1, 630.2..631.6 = -4.97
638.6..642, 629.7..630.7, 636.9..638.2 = -4.93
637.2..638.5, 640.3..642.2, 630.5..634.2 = -4.99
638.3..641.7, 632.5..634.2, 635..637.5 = -4.95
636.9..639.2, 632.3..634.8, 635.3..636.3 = -4.99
